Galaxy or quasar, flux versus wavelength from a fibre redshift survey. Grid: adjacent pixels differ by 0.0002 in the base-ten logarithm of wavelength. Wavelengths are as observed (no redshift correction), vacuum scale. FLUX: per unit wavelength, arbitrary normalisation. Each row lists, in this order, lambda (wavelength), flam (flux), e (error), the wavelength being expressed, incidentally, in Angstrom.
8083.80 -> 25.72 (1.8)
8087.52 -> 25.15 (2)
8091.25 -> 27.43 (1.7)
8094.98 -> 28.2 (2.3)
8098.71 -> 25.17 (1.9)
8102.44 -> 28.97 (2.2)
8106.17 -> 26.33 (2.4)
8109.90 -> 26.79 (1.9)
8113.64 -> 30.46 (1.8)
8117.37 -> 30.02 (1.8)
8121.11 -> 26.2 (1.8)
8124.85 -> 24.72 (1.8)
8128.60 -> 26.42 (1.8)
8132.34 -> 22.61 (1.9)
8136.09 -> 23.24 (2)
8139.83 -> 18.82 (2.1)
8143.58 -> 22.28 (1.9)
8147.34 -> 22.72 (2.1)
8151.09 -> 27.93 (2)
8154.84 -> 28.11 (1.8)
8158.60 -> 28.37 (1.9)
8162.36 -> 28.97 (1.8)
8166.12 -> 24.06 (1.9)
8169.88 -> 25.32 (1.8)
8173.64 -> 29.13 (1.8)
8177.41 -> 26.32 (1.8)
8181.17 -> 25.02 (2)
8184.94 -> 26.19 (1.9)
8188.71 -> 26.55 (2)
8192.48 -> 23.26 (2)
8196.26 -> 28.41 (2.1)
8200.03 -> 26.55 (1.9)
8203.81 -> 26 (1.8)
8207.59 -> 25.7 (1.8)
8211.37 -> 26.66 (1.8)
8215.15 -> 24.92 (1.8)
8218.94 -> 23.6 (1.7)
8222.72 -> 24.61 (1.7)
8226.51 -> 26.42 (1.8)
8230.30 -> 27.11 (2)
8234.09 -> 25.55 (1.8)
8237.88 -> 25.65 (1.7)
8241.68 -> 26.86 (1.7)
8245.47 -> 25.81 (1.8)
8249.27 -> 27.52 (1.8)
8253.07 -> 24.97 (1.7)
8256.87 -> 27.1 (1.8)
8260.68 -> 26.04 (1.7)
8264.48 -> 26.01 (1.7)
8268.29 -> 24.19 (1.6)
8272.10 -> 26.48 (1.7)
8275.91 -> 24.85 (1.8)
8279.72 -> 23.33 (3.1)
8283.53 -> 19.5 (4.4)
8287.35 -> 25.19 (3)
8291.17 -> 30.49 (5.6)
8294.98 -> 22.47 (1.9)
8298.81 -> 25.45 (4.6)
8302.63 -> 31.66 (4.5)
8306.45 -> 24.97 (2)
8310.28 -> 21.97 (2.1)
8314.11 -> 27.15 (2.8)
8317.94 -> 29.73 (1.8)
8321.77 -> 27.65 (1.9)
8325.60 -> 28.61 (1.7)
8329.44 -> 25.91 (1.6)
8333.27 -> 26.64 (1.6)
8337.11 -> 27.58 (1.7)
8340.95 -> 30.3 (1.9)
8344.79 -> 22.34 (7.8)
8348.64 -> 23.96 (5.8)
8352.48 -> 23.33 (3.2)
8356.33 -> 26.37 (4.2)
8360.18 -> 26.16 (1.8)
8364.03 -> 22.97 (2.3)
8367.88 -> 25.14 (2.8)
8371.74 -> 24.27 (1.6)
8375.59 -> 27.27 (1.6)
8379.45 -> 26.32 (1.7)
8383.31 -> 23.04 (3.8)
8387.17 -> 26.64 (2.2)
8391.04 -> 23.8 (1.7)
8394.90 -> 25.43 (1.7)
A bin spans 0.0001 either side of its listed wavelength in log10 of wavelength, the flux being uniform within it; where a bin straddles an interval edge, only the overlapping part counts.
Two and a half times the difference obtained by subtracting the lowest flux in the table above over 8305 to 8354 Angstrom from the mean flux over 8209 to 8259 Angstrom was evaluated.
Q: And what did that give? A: 10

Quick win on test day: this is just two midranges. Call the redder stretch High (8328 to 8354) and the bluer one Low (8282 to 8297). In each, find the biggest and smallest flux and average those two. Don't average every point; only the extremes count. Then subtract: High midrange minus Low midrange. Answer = 1.3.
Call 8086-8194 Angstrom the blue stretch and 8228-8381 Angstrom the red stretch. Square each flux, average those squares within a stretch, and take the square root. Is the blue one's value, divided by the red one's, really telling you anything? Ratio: 1.01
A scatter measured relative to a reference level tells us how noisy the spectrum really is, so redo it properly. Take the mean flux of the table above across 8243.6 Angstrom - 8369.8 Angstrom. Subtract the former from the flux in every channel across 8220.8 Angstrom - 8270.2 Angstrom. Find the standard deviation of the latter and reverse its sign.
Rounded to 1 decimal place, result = -1.0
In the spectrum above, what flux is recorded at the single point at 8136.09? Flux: 23.24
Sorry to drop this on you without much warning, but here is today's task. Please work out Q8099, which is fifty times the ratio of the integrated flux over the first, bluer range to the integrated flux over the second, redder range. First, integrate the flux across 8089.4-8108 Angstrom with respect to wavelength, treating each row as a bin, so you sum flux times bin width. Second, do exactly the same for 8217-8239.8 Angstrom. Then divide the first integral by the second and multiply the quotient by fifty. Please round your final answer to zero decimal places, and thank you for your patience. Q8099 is 44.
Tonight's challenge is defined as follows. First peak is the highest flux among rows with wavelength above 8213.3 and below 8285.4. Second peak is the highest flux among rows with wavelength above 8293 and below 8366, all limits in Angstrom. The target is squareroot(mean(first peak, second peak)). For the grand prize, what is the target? 5.44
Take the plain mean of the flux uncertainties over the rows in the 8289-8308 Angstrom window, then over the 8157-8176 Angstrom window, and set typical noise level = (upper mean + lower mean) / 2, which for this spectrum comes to 2.8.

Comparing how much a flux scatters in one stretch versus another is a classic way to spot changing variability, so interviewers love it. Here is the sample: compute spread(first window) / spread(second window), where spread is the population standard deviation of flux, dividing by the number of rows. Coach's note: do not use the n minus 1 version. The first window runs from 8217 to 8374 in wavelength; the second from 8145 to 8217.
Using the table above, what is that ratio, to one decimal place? 1.3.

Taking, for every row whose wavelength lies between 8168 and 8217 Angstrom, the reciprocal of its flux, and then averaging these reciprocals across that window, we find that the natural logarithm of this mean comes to -3.26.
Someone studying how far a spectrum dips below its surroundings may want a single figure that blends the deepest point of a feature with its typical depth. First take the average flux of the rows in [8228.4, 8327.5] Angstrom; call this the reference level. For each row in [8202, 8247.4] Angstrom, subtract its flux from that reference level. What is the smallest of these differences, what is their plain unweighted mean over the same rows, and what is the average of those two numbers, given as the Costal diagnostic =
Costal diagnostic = -0.4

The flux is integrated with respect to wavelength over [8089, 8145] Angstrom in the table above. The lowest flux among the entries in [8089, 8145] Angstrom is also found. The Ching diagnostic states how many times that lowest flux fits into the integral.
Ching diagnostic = 77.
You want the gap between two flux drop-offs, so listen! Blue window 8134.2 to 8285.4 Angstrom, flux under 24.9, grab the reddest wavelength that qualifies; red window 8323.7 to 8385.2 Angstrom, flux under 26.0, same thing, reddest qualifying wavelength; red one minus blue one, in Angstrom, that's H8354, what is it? 99.8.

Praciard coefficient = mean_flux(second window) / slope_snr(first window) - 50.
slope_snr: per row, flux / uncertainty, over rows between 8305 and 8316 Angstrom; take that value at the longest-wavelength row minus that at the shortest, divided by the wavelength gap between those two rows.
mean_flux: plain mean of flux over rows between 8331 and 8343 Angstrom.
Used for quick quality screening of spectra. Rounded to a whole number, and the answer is -127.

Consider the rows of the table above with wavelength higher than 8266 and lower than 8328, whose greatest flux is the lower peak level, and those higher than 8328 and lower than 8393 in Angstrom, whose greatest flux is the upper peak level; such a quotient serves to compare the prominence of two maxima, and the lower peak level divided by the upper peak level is 1.04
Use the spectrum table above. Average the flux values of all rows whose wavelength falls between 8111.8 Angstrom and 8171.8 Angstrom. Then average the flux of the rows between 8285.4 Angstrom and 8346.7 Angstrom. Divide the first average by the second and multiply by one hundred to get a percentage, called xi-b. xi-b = 95.8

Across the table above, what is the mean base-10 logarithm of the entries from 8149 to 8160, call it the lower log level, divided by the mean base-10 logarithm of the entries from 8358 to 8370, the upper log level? 1.04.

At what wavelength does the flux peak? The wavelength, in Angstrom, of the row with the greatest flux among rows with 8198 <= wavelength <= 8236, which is 8230.30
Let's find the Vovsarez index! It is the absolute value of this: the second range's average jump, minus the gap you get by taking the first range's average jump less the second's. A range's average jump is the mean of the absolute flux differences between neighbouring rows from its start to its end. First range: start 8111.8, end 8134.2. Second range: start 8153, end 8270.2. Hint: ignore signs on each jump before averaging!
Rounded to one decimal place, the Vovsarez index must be 1.0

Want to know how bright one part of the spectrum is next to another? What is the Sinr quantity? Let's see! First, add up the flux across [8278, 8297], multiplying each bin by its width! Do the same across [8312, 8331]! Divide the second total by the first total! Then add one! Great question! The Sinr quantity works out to 2.15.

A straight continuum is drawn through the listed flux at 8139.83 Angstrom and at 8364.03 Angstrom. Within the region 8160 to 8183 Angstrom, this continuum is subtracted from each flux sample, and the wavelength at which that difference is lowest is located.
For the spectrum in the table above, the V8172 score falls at 8166.12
